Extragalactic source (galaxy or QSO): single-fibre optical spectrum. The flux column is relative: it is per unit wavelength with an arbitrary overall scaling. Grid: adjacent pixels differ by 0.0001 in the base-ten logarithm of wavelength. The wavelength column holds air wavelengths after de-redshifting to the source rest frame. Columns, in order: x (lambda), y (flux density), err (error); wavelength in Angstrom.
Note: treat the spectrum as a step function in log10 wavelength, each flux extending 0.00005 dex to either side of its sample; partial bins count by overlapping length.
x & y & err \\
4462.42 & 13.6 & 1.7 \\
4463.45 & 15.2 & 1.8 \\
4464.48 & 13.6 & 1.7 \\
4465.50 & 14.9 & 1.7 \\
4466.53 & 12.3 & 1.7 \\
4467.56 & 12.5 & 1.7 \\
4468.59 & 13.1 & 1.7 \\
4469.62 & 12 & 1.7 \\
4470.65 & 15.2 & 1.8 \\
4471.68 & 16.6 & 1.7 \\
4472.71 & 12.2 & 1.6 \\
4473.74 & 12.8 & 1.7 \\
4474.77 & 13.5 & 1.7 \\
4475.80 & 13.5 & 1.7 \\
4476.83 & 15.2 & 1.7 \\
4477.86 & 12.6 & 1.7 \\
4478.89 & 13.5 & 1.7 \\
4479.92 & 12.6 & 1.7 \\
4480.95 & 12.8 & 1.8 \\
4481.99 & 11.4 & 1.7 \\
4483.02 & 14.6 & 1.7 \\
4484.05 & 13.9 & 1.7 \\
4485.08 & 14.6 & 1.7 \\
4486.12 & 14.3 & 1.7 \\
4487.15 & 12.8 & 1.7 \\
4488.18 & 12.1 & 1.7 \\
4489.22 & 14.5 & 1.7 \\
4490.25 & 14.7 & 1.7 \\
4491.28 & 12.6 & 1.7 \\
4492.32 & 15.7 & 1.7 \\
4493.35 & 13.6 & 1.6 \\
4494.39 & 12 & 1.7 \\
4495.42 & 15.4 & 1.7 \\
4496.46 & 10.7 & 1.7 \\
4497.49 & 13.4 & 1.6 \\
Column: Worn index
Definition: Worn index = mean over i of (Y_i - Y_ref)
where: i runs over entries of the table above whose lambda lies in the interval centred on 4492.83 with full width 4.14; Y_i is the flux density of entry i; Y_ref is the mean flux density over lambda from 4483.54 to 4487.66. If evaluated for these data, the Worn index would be -0.42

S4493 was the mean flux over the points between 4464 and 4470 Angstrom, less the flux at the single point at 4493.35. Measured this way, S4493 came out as -0.5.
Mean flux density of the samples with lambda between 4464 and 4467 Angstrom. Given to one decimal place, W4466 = 13.6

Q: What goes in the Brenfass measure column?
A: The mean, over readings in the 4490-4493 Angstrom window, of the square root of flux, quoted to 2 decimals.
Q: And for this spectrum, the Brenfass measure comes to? 3.78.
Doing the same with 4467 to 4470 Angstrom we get 3.54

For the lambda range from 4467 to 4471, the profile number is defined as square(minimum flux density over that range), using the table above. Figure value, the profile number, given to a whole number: 144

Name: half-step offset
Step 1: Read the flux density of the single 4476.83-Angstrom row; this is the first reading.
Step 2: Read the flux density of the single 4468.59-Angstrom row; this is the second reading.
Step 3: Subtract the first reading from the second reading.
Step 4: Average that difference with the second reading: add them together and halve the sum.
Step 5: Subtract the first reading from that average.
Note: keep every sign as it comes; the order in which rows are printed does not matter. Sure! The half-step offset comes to -9.7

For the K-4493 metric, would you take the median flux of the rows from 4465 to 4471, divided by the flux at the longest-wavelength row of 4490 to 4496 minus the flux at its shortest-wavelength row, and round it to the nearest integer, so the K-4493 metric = 18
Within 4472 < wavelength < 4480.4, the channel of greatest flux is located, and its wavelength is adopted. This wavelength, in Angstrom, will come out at 4476.83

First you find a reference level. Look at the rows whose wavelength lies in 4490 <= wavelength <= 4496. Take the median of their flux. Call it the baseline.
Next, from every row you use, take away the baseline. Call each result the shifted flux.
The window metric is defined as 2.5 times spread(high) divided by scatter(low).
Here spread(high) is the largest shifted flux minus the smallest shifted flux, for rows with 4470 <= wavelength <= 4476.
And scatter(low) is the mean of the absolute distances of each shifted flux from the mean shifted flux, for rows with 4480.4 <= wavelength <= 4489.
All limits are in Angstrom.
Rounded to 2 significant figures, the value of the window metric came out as 11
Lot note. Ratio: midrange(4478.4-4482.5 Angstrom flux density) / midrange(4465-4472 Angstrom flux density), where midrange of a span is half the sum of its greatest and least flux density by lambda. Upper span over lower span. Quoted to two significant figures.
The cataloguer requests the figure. 0.87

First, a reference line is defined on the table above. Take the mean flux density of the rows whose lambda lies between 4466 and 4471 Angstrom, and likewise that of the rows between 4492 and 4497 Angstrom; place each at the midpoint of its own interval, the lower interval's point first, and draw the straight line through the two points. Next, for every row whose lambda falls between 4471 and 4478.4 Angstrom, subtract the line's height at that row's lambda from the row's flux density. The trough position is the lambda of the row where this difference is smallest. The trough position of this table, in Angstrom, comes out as 4472.71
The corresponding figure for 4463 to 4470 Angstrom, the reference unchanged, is 4469.62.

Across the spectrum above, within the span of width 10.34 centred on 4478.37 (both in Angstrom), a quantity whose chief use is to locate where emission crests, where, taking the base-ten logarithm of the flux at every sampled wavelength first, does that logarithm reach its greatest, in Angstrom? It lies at 4476.83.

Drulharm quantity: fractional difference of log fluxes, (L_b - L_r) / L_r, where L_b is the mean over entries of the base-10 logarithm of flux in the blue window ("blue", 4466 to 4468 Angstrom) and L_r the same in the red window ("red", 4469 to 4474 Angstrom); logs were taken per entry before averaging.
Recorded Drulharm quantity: -0.04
